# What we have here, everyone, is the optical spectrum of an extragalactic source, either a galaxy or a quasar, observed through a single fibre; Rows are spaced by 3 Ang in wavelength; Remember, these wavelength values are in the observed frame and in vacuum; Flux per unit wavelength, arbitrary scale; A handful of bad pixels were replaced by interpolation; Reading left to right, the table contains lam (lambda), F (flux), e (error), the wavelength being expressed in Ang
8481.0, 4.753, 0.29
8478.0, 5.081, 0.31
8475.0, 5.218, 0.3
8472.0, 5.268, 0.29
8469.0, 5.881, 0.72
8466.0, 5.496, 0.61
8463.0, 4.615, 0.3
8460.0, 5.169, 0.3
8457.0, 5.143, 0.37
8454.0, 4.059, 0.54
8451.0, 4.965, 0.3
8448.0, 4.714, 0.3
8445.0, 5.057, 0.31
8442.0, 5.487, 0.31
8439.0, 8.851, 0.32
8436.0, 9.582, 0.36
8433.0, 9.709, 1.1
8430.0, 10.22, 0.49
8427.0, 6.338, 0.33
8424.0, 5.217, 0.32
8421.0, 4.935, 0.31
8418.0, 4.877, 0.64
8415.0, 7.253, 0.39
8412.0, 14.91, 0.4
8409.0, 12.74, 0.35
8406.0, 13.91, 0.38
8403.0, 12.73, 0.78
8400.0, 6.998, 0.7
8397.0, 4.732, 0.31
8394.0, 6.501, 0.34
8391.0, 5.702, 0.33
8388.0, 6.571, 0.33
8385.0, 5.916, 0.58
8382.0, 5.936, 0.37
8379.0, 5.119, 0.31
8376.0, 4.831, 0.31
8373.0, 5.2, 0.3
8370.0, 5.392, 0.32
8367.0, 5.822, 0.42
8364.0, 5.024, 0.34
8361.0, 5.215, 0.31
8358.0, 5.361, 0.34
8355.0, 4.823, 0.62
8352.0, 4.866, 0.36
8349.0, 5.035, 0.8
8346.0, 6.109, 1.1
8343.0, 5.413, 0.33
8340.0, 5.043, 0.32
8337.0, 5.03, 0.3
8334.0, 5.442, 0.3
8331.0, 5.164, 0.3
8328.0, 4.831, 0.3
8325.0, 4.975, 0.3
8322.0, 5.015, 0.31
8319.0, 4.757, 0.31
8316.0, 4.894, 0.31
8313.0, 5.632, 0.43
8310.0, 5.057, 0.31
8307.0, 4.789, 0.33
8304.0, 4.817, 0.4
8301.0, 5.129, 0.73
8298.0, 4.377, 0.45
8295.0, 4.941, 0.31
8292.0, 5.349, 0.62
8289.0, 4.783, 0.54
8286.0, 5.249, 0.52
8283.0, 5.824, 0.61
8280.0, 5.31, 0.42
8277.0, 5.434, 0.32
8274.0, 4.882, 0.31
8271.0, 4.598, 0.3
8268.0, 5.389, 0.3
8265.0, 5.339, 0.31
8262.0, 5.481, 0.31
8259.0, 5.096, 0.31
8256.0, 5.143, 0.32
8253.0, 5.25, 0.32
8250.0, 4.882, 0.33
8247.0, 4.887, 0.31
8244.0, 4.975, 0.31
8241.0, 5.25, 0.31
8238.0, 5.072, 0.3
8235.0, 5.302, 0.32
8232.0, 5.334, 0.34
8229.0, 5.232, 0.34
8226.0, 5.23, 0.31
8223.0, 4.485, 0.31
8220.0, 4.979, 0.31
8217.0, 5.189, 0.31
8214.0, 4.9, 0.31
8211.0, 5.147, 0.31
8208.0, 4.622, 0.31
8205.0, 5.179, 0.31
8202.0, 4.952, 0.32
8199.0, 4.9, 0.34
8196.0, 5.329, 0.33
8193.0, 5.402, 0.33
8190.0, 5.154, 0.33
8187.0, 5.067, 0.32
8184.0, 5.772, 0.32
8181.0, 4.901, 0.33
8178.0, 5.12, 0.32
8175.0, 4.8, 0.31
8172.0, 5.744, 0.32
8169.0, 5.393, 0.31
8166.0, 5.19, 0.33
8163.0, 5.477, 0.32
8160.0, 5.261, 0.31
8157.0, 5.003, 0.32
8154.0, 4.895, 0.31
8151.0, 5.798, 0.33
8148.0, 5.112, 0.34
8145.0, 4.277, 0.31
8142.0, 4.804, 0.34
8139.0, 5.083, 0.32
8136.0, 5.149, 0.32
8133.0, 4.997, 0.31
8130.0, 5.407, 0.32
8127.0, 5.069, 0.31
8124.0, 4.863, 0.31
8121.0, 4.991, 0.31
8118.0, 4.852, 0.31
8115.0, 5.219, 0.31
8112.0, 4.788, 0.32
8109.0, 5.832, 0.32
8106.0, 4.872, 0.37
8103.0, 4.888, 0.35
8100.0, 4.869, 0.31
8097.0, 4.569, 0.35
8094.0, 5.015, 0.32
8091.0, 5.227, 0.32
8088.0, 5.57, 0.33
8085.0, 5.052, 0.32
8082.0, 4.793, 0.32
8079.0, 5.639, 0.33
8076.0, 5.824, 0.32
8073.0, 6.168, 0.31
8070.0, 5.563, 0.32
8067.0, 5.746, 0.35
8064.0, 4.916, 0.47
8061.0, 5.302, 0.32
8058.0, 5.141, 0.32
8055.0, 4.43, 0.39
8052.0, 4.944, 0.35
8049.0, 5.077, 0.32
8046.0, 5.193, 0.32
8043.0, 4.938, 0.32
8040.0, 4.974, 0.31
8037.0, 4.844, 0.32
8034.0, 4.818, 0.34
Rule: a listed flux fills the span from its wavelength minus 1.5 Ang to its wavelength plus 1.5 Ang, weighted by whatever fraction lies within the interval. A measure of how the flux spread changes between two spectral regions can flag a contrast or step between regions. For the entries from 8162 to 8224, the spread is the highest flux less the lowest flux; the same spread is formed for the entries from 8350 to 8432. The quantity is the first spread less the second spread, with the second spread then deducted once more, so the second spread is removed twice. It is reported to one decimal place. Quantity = -19.1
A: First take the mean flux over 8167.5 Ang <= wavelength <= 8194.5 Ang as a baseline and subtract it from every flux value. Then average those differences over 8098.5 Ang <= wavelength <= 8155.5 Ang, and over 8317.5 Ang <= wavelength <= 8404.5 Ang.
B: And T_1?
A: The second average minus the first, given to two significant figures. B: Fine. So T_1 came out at 0.60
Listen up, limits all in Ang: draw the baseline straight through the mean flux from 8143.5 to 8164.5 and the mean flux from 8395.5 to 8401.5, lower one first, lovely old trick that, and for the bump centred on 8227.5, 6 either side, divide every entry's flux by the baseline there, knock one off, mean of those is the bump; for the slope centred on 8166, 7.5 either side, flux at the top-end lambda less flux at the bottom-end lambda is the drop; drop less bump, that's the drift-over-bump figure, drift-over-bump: 0.53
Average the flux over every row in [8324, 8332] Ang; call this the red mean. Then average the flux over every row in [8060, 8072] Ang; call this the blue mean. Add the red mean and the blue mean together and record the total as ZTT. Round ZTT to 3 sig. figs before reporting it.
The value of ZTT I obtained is 10.4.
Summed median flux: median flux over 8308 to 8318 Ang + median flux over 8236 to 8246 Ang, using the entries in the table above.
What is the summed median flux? 10.13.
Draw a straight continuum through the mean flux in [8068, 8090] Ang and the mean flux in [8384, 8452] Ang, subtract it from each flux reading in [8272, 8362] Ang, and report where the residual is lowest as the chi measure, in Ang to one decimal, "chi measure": 8298.0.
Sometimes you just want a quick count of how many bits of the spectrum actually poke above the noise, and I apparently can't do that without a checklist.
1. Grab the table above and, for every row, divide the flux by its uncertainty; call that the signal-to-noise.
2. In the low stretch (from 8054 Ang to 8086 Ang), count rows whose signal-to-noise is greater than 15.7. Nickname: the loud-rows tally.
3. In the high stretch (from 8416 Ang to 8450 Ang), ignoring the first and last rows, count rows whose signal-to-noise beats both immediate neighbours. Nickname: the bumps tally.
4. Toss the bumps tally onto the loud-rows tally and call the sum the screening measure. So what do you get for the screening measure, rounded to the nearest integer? 10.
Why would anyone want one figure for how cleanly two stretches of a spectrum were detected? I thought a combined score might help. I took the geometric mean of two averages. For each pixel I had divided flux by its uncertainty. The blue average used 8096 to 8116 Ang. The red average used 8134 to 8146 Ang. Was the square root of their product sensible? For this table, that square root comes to 15.1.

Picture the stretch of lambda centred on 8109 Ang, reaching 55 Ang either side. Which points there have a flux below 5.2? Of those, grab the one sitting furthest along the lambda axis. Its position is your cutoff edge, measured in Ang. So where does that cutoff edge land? 8157.0 Ang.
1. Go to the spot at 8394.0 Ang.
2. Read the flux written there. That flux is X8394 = 6.501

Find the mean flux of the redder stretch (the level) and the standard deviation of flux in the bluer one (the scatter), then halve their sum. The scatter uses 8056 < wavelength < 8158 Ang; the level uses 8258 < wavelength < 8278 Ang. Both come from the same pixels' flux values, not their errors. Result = 2.79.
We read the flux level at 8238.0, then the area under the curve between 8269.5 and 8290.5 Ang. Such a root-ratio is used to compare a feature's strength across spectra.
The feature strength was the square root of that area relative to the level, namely 4.6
